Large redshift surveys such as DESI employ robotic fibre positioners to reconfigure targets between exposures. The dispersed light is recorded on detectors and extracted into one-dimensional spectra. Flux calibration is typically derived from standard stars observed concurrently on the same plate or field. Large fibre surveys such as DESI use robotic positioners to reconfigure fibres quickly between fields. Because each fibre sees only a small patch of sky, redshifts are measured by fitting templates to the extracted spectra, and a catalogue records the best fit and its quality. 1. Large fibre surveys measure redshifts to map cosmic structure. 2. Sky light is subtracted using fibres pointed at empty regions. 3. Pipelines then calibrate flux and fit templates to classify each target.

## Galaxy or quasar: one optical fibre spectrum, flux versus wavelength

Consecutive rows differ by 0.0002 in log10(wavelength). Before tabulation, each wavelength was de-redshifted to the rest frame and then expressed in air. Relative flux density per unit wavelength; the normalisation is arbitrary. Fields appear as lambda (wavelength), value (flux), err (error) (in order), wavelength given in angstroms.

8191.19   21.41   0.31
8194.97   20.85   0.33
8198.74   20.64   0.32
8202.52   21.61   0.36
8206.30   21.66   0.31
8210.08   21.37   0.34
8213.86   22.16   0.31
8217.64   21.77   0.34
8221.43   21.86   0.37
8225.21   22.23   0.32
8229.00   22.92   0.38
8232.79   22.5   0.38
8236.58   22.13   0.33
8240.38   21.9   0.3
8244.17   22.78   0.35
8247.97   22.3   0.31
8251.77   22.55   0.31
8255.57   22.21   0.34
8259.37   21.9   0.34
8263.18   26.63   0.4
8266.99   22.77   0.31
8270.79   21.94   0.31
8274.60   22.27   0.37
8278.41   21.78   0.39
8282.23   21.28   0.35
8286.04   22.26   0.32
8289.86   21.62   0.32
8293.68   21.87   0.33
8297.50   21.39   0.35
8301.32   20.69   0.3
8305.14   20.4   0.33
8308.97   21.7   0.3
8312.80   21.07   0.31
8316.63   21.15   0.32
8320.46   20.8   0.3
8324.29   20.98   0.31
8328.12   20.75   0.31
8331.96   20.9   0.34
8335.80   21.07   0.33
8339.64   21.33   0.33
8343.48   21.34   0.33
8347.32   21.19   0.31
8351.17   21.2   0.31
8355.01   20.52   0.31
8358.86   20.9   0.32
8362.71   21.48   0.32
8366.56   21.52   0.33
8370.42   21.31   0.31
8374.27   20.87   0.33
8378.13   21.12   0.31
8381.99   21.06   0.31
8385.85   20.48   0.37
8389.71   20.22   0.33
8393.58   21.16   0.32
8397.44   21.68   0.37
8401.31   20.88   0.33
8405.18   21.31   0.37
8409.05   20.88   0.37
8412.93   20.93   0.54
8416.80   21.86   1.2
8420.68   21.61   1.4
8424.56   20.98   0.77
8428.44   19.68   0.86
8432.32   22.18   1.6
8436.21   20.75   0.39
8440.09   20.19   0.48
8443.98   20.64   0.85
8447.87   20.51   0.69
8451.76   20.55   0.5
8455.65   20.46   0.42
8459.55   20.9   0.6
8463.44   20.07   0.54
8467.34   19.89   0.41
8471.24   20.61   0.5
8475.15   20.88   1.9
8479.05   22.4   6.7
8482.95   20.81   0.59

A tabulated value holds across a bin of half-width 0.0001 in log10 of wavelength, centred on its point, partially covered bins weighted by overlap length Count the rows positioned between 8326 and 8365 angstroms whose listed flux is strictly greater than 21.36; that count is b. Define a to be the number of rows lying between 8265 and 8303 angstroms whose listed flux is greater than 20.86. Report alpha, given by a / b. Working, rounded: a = 9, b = 1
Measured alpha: 9.0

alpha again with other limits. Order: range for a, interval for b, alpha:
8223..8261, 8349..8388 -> 5.0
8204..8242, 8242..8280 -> 1.0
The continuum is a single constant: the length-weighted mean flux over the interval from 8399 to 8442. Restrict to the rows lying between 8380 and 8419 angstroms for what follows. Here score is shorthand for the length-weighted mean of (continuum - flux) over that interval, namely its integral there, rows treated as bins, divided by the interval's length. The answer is 0.0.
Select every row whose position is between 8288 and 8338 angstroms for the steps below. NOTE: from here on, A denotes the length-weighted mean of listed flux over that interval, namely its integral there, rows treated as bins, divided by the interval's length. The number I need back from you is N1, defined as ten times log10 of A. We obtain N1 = 13.2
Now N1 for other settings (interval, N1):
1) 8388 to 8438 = 13.2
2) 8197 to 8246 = 13.4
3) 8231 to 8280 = 13.5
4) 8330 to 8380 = 13.2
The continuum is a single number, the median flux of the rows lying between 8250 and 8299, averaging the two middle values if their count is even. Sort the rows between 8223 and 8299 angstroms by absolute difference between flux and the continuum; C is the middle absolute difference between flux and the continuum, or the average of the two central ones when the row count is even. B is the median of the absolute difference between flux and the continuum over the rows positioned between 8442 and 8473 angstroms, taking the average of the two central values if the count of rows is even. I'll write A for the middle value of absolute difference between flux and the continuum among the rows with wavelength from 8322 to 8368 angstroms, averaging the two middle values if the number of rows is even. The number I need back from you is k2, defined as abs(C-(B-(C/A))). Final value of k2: 0.68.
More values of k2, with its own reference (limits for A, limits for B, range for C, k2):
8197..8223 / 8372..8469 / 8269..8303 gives 0.40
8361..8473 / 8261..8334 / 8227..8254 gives 0.30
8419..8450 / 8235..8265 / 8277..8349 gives 1.04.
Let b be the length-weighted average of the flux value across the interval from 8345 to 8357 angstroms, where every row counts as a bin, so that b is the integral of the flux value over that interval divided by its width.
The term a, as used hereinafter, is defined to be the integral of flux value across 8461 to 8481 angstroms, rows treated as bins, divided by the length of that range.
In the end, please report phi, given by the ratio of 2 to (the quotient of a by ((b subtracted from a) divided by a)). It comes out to -0.001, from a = 20.8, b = 21.0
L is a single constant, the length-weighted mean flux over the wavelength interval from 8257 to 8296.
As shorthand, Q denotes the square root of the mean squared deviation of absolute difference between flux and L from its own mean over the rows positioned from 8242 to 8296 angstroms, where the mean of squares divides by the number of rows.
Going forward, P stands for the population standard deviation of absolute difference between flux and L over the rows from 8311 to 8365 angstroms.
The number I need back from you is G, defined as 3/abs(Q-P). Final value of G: 4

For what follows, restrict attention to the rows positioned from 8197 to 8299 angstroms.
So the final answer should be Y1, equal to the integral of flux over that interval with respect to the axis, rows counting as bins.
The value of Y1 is 2261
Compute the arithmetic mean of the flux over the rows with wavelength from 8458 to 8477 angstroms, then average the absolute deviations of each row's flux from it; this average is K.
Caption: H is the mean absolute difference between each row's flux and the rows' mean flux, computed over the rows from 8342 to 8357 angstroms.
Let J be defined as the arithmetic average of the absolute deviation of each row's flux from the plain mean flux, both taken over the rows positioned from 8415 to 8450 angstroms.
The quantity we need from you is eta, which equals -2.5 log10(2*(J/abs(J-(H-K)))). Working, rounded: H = 0.27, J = 0.6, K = 0.39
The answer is -0.57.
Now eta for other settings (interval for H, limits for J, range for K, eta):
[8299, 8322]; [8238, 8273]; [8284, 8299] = -0.83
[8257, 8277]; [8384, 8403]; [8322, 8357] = -0.12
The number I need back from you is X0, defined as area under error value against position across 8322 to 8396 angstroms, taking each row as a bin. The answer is 24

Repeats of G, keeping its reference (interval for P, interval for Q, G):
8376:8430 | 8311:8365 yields 10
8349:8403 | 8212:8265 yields 5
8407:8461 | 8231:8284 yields 8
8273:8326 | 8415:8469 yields 19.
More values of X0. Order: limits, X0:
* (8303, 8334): 10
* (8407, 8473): 47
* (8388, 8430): 26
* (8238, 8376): 45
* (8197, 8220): 8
